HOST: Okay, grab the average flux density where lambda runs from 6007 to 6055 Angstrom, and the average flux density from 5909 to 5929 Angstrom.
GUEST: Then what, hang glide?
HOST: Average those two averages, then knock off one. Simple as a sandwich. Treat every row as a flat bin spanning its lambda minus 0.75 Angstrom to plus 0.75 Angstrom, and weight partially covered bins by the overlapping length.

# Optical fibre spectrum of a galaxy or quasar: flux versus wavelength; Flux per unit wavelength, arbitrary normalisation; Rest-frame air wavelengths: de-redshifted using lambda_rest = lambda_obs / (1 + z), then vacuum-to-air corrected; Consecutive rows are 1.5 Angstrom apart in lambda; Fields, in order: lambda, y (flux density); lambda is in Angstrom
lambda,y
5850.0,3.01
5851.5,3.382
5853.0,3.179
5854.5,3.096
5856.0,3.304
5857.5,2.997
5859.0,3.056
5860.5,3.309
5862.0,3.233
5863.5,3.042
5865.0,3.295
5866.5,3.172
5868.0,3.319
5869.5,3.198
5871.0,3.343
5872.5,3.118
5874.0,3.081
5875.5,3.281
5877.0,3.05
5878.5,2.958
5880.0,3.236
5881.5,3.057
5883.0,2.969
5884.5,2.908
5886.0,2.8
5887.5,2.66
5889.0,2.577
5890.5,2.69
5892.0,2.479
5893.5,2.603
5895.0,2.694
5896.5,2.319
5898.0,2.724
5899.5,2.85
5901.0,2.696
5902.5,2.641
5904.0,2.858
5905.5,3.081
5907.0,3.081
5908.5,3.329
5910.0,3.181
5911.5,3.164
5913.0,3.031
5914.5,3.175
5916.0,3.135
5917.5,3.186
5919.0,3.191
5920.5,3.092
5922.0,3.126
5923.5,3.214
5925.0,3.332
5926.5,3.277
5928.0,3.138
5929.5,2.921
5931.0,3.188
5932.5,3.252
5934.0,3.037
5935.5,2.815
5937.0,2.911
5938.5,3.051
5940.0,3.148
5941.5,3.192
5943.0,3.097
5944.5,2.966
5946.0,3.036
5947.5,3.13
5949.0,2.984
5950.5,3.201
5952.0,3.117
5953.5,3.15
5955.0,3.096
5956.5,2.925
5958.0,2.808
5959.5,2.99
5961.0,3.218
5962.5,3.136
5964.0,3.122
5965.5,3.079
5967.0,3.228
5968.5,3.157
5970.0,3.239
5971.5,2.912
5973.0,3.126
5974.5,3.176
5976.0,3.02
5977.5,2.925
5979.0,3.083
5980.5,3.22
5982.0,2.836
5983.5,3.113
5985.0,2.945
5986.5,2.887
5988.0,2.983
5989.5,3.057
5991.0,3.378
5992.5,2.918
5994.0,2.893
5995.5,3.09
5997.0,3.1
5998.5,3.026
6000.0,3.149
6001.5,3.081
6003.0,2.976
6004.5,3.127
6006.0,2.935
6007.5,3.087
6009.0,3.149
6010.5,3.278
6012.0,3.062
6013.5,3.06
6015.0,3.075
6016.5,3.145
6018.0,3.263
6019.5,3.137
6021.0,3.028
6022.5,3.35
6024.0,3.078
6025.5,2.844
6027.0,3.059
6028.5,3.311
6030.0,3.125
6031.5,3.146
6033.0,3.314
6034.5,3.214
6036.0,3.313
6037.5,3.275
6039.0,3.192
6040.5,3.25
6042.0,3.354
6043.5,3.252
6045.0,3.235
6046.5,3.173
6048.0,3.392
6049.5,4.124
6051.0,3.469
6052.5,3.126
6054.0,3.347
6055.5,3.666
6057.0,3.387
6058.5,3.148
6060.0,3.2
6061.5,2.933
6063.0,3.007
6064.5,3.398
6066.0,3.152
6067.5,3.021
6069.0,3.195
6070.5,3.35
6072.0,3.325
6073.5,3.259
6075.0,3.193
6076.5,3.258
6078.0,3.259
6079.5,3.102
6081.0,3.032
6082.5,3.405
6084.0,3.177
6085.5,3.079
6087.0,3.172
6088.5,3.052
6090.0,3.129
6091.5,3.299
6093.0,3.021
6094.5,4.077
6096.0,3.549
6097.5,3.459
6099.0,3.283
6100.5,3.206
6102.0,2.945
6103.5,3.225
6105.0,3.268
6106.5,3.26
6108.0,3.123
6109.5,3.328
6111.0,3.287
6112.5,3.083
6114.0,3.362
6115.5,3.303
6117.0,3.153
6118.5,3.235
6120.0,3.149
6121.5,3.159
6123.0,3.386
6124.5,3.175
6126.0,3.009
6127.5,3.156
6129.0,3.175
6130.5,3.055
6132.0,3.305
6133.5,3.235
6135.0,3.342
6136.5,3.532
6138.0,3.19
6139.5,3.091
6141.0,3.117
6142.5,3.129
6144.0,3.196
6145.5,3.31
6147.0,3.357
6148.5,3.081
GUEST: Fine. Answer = 2.20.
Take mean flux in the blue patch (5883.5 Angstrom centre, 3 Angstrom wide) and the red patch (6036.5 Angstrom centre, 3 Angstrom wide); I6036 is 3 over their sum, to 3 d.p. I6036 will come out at 0.481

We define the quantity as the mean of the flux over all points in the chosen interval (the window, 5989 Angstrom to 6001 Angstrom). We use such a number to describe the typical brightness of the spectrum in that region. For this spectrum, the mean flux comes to 3.08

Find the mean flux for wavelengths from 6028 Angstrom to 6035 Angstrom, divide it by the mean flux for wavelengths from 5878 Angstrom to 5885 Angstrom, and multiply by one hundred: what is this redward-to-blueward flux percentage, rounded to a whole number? 106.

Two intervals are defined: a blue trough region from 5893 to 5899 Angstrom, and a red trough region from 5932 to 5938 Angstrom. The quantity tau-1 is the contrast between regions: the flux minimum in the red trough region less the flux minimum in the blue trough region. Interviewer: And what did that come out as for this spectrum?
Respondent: 0.5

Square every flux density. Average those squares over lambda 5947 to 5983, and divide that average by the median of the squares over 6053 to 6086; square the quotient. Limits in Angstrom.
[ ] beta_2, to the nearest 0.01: 0.86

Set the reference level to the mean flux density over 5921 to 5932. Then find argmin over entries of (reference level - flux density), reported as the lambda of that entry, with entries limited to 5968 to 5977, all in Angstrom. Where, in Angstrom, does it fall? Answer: 5970.0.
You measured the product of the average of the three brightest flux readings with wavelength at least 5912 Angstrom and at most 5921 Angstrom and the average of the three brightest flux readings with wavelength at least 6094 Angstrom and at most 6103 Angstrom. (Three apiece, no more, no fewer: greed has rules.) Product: 11.8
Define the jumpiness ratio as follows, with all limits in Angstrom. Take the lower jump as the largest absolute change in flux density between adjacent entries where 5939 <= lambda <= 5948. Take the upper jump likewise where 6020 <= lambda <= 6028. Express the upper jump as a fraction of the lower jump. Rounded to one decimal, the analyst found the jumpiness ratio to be 2.5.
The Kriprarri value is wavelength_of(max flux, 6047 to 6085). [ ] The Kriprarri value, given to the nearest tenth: 6049.5 Angstrom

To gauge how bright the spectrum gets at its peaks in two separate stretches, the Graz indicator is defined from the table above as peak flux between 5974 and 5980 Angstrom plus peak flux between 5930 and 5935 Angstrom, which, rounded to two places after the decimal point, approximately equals 6.43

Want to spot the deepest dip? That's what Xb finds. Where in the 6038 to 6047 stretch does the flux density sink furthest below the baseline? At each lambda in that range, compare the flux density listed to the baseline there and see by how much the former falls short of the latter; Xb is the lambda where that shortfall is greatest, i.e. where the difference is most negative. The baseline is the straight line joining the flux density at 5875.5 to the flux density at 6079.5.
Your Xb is 6046.5 Angstrom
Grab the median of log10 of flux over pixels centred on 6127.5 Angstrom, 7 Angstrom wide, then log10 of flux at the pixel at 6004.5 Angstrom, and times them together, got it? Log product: 0.247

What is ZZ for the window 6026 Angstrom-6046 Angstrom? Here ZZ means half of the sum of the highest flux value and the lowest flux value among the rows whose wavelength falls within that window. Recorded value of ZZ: 3.21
